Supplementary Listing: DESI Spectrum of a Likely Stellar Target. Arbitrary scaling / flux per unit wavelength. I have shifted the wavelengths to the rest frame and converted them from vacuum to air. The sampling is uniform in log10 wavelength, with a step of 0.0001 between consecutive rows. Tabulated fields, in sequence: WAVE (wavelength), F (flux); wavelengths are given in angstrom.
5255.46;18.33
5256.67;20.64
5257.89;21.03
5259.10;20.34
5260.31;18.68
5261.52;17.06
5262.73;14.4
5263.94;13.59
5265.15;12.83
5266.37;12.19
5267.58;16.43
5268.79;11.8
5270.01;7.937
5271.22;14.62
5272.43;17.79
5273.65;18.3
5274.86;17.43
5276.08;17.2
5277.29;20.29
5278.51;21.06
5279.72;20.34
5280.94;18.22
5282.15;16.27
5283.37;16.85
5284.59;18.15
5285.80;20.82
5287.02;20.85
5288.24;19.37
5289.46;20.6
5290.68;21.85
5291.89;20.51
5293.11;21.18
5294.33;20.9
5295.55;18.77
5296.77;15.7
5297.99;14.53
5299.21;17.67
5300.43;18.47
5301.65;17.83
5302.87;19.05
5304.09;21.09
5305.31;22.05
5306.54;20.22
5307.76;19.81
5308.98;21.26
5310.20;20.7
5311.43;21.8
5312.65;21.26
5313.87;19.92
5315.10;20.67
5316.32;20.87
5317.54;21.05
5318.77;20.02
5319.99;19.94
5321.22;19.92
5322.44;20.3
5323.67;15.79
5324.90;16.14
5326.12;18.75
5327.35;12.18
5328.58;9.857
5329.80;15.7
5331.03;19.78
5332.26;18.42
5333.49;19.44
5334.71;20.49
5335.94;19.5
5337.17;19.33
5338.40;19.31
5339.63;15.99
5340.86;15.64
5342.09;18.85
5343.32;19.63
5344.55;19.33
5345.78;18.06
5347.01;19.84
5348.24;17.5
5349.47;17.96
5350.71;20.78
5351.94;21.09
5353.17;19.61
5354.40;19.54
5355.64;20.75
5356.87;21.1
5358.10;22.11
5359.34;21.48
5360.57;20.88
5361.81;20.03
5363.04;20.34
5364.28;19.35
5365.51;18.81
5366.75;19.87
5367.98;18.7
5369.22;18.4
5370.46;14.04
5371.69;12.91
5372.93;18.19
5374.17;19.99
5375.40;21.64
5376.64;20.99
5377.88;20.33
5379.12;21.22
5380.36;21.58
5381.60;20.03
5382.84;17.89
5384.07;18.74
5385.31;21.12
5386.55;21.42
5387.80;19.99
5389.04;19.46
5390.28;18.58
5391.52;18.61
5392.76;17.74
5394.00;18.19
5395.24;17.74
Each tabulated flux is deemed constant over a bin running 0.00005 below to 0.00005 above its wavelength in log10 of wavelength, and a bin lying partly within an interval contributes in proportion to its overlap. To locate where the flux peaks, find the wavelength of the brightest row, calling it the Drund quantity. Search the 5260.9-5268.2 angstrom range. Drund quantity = 5261.52 angstrom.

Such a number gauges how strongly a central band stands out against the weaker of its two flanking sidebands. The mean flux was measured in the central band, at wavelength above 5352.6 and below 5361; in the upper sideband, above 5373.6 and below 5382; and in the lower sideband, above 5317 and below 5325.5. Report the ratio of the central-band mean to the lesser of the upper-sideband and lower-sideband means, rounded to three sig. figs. 1.09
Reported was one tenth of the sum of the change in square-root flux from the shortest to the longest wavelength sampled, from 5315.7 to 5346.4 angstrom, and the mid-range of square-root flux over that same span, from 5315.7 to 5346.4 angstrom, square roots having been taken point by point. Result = 0.35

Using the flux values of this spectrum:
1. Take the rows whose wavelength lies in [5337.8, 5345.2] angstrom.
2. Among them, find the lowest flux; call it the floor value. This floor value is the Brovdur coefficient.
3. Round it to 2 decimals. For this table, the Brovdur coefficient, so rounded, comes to 15.64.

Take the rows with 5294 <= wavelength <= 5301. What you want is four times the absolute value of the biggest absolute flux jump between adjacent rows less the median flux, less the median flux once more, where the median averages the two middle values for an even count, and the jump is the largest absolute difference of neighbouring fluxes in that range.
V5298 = 132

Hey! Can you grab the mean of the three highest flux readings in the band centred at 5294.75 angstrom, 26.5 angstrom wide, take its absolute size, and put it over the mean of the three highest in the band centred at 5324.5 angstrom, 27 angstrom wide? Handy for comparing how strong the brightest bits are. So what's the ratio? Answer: 1.02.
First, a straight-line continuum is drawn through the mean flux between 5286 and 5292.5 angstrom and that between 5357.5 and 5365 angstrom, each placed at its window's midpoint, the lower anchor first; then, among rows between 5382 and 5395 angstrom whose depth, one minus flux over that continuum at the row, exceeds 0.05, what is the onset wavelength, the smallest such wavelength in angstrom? 5382.84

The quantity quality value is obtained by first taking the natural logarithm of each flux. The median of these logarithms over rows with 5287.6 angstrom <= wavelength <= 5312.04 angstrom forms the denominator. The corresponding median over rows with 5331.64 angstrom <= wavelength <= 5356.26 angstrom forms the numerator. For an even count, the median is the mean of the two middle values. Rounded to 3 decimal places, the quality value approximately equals 0.984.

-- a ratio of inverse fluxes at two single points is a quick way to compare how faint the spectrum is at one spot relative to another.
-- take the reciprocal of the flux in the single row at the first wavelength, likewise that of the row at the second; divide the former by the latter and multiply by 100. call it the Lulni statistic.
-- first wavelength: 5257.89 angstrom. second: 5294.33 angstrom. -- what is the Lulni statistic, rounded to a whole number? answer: 99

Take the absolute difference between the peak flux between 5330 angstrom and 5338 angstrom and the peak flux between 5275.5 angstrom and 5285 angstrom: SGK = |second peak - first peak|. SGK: 0.6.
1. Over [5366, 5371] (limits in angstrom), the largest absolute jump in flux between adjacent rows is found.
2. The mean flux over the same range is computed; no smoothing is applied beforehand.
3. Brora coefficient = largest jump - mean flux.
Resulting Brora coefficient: -13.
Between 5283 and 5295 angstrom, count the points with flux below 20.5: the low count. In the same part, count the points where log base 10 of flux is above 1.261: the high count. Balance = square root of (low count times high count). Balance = 4.9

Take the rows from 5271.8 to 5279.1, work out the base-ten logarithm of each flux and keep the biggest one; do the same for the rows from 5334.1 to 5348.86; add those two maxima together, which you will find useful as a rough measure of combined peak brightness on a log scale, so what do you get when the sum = 2.64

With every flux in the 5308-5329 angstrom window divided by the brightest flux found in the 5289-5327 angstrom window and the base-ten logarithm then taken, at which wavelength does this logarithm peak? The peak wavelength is 5311.43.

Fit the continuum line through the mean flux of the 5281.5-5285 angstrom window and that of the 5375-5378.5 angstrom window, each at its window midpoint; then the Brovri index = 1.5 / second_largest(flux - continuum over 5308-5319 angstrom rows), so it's 0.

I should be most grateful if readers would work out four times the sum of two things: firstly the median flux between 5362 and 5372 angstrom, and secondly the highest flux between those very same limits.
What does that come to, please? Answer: 156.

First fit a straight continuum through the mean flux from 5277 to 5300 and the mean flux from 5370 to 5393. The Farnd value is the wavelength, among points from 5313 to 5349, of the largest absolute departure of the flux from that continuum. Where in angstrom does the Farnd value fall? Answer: 5328.58 angstrom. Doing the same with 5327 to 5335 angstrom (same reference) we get 5328.58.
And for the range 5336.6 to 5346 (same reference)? 5340.86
